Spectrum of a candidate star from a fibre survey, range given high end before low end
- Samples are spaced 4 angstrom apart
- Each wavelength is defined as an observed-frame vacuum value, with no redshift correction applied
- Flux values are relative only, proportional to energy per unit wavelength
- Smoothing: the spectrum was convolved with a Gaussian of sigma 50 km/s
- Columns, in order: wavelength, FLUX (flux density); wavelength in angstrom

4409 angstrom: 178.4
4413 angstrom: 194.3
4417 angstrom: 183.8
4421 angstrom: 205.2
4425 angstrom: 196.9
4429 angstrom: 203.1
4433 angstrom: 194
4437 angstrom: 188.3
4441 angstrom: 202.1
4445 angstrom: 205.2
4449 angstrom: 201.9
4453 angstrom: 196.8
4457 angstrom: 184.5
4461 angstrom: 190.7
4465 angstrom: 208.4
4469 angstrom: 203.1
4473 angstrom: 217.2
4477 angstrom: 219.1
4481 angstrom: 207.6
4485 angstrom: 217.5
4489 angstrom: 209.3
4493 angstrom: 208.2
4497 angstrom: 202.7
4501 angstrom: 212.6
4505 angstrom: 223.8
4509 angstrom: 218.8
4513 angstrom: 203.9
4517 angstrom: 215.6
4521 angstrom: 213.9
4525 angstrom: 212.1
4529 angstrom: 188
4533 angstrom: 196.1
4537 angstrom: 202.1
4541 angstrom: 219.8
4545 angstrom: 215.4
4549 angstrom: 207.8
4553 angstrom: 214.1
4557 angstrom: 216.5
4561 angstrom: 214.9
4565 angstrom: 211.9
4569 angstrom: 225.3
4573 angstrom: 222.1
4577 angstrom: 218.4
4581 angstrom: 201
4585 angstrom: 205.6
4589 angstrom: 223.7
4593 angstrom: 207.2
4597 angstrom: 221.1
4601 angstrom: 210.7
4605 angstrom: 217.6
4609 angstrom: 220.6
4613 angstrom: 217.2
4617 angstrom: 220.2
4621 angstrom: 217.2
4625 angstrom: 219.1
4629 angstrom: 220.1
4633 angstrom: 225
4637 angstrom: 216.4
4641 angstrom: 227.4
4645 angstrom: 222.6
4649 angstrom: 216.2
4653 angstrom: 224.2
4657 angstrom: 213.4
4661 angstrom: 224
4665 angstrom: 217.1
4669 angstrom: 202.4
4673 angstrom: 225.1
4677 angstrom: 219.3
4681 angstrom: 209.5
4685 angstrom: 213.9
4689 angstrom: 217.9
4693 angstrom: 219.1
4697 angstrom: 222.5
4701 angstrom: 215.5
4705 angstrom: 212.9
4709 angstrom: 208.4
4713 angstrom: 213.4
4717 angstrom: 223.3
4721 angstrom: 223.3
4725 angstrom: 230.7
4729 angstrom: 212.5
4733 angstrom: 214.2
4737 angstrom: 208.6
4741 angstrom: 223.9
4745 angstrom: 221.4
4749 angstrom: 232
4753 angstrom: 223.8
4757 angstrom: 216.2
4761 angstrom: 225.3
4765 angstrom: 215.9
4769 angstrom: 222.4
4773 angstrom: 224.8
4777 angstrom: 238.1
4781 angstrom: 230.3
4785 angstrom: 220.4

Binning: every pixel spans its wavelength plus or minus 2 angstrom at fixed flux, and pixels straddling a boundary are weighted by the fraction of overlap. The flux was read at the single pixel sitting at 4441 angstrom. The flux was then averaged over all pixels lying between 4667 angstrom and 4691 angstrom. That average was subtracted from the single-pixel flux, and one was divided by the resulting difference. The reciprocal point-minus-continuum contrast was -0.08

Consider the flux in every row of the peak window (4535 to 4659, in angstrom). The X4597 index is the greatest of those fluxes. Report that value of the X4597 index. 227.4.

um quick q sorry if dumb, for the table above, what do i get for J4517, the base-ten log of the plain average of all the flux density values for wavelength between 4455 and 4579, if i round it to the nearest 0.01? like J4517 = 2.32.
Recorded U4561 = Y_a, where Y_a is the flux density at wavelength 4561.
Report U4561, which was 214.9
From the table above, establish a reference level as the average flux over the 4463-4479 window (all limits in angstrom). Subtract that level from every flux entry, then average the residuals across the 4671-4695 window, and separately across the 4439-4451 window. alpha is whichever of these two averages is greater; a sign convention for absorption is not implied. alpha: 5.5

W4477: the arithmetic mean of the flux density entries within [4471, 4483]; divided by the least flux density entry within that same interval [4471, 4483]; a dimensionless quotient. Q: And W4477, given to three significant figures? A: 1.03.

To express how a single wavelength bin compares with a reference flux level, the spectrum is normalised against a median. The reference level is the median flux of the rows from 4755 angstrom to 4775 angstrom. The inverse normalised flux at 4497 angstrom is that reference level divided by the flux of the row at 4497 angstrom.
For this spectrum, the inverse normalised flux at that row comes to 1.10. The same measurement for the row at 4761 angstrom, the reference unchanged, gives 0.99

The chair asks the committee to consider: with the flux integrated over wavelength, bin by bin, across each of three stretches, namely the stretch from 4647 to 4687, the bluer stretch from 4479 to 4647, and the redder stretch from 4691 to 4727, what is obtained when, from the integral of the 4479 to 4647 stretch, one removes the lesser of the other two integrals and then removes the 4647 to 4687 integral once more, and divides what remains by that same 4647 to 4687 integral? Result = 2.2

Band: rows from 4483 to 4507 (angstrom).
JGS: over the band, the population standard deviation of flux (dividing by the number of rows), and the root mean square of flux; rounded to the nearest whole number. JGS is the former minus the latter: -206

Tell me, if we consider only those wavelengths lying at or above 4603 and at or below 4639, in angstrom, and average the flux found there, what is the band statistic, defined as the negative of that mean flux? -219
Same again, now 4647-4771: -218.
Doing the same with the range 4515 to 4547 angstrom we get -208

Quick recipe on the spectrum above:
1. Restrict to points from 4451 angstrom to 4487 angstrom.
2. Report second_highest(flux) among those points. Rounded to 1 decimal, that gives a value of 217.5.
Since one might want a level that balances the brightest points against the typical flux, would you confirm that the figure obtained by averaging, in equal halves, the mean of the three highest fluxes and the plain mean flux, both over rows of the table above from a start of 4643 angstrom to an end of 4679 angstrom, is 221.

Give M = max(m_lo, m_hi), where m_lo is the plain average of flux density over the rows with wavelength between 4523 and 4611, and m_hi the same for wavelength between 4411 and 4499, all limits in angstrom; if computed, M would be 212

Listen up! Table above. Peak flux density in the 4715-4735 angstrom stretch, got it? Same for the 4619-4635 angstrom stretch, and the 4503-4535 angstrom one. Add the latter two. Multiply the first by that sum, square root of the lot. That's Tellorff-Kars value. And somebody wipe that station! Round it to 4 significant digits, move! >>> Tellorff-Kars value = 321.8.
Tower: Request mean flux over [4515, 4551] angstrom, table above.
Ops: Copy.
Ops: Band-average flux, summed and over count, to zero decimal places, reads 208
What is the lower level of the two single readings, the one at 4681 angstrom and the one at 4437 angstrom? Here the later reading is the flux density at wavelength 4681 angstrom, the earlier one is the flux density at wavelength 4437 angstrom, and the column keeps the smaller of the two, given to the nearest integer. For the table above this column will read 188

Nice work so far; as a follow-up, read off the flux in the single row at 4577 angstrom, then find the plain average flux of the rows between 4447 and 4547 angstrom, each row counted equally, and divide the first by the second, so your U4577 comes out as 1.05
